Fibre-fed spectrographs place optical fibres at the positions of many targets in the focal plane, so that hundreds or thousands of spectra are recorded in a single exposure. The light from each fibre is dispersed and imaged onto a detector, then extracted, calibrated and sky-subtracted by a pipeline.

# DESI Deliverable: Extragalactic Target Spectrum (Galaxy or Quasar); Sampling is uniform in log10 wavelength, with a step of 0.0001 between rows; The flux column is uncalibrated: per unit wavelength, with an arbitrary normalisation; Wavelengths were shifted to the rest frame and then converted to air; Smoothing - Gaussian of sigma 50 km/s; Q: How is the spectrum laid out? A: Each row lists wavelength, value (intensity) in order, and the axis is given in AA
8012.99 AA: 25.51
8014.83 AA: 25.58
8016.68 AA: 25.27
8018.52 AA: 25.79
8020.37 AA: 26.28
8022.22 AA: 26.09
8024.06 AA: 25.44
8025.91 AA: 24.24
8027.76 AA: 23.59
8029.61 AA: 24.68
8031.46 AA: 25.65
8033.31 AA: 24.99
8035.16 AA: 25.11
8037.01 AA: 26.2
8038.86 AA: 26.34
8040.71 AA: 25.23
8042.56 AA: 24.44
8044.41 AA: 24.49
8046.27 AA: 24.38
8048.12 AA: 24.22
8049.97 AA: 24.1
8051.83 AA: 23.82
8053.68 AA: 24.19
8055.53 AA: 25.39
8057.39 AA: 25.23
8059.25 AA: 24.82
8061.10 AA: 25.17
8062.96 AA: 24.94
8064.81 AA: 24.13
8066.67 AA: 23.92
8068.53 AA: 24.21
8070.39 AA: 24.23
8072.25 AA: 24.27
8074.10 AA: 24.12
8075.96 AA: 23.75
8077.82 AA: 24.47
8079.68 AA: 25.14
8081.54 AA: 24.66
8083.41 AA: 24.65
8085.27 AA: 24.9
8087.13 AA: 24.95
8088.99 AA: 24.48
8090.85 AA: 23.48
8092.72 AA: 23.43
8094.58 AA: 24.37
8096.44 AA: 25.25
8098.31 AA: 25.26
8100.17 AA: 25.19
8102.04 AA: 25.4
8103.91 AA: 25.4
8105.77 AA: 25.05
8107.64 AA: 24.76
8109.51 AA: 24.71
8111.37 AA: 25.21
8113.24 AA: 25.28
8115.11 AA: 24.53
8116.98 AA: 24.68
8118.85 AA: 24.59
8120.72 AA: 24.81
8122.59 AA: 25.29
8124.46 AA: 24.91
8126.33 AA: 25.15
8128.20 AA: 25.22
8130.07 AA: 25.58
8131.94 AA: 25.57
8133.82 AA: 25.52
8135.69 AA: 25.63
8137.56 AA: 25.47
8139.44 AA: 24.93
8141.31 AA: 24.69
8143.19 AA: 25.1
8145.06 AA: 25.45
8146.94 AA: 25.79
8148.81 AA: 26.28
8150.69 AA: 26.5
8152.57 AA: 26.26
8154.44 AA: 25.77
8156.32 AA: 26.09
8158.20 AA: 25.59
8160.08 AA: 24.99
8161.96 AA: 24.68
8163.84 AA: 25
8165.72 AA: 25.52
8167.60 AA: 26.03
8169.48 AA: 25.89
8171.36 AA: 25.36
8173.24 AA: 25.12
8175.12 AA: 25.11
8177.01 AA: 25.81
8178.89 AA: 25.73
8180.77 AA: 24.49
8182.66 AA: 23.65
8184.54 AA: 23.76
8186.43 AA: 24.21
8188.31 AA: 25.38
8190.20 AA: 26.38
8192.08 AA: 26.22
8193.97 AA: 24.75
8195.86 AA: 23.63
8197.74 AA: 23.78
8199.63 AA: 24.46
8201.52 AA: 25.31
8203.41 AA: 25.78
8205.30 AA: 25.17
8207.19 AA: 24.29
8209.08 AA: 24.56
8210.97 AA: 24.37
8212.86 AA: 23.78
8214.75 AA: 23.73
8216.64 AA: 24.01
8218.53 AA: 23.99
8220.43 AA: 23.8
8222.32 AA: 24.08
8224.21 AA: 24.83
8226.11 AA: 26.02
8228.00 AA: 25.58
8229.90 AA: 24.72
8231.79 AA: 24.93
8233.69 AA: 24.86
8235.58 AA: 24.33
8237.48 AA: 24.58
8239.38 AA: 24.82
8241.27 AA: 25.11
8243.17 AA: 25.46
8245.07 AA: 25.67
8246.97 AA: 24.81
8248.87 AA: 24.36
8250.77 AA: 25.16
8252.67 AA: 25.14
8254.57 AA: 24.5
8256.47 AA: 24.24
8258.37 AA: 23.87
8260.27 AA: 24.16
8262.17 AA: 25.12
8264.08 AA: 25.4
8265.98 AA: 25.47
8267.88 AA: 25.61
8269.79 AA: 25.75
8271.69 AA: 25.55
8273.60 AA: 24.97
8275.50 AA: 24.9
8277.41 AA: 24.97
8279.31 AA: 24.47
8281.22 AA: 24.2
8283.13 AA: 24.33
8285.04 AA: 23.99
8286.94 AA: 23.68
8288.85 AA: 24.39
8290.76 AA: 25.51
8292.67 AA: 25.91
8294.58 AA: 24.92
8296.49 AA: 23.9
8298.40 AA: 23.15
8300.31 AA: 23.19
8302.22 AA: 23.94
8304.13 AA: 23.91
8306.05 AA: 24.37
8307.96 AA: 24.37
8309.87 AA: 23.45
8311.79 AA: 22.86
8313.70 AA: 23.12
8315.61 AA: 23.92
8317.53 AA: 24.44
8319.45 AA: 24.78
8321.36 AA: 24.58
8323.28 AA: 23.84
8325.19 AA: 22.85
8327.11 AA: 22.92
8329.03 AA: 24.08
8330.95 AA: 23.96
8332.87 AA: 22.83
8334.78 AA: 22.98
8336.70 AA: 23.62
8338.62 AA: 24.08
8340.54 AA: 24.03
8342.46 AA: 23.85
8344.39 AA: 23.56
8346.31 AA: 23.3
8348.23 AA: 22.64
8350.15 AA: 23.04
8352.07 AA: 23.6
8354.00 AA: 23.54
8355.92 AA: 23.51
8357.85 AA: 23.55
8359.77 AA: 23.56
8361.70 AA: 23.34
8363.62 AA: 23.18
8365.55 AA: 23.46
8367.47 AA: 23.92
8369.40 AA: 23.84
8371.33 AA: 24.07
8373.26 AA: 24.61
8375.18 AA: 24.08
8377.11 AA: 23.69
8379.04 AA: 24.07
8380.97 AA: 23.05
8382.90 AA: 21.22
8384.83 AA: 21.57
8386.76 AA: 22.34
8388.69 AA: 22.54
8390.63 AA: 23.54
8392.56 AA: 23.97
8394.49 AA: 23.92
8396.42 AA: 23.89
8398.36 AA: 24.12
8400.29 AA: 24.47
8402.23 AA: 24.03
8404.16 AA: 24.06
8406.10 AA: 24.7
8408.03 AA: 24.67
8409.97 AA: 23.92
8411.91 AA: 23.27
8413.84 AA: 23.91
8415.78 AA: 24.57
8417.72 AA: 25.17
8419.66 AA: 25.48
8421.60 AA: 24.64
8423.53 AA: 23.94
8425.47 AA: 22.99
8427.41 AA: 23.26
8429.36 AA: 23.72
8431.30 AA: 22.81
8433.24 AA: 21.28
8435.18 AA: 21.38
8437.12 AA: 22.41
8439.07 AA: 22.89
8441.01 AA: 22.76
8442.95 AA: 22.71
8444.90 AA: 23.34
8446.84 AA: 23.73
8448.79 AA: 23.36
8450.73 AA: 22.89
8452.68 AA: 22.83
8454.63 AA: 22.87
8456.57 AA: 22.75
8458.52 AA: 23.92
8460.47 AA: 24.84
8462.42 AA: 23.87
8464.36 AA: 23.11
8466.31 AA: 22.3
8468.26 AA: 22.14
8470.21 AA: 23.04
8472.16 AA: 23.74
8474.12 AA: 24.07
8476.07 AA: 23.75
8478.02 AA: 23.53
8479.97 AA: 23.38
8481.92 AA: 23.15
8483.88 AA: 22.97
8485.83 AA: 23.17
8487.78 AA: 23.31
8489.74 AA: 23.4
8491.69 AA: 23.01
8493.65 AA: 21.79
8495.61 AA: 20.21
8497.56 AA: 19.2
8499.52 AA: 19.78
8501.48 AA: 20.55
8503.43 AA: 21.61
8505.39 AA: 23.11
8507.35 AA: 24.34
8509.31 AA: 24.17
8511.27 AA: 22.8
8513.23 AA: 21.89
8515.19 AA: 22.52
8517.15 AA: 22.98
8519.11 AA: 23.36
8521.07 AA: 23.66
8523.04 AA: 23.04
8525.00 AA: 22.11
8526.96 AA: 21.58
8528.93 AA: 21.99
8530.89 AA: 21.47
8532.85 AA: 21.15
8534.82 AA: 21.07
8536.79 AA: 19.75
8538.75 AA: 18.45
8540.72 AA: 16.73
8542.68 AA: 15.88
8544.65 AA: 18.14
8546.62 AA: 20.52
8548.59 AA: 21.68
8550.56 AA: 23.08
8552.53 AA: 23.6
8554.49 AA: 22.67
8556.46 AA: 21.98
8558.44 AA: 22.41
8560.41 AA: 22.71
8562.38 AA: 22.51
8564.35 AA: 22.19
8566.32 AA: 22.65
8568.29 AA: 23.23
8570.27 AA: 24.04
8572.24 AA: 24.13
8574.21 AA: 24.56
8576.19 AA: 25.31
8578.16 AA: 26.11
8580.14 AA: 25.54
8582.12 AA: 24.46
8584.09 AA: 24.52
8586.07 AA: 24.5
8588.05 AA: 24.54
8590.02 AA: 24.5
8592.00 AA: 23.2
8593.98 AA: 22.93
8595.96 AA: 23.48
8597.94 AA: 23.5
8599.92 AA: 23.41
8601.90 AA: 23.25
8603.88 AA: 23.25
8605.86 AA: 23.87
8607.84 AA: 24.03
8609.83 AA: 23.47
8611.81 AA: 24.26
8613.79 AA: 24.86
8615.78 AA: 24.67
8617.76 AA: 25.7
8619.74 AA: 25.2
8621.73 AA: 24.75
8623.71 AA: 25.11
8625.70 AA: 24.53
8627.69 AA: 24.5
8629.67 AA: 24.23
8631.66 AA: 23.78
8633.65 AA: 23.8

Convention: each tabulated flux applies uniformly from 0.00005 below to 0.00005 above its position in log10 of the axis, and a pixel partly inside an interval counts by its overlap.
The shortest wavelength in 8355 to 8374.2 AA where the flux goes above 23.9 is 8367.47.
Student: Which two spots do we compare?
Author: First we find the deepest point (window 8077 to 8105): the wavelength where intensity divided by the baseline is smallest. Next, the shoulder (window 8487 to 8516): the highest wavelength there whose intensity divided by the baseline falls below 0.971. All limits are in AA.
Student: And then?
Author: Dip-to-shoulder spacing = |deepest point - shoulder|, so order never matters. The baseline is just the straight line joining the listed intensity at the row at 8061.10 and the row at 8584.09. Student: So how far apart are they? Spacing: 422.5 AA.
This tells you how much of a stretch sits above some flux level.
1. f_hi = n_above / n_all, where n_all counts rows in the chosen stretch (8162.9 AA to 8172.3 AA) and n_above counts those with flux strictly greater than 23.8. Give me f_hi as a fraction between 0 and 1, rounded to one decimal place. 1.0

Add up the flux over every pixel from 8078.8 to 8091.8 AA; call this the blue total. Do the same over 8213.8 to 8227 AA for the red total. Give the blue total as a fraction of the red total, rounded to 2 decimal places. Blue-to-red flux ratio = 1.01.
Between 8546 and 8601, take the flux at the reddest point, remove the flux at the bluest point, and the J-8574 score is 2.9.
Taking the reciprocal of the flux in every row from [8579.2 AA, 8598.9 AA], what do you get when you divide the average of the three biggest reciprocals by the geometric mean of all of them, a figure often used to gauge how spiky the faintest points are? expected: 1.04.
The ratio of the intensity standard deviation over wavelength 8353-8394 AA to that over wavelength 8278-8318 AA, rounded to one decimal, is 1.1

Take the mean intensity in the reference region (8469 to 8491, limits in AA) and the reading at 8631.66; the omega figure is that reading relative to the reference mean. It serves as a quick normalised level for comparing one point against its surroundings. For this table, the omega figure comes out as 1.02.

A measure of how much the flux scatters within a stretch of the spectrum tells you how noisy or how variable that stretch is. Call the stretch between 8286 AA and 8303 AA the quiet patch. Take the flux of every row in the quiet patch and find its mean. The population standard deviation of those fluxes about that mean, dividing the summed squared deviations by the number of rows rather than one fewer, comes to 0.9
